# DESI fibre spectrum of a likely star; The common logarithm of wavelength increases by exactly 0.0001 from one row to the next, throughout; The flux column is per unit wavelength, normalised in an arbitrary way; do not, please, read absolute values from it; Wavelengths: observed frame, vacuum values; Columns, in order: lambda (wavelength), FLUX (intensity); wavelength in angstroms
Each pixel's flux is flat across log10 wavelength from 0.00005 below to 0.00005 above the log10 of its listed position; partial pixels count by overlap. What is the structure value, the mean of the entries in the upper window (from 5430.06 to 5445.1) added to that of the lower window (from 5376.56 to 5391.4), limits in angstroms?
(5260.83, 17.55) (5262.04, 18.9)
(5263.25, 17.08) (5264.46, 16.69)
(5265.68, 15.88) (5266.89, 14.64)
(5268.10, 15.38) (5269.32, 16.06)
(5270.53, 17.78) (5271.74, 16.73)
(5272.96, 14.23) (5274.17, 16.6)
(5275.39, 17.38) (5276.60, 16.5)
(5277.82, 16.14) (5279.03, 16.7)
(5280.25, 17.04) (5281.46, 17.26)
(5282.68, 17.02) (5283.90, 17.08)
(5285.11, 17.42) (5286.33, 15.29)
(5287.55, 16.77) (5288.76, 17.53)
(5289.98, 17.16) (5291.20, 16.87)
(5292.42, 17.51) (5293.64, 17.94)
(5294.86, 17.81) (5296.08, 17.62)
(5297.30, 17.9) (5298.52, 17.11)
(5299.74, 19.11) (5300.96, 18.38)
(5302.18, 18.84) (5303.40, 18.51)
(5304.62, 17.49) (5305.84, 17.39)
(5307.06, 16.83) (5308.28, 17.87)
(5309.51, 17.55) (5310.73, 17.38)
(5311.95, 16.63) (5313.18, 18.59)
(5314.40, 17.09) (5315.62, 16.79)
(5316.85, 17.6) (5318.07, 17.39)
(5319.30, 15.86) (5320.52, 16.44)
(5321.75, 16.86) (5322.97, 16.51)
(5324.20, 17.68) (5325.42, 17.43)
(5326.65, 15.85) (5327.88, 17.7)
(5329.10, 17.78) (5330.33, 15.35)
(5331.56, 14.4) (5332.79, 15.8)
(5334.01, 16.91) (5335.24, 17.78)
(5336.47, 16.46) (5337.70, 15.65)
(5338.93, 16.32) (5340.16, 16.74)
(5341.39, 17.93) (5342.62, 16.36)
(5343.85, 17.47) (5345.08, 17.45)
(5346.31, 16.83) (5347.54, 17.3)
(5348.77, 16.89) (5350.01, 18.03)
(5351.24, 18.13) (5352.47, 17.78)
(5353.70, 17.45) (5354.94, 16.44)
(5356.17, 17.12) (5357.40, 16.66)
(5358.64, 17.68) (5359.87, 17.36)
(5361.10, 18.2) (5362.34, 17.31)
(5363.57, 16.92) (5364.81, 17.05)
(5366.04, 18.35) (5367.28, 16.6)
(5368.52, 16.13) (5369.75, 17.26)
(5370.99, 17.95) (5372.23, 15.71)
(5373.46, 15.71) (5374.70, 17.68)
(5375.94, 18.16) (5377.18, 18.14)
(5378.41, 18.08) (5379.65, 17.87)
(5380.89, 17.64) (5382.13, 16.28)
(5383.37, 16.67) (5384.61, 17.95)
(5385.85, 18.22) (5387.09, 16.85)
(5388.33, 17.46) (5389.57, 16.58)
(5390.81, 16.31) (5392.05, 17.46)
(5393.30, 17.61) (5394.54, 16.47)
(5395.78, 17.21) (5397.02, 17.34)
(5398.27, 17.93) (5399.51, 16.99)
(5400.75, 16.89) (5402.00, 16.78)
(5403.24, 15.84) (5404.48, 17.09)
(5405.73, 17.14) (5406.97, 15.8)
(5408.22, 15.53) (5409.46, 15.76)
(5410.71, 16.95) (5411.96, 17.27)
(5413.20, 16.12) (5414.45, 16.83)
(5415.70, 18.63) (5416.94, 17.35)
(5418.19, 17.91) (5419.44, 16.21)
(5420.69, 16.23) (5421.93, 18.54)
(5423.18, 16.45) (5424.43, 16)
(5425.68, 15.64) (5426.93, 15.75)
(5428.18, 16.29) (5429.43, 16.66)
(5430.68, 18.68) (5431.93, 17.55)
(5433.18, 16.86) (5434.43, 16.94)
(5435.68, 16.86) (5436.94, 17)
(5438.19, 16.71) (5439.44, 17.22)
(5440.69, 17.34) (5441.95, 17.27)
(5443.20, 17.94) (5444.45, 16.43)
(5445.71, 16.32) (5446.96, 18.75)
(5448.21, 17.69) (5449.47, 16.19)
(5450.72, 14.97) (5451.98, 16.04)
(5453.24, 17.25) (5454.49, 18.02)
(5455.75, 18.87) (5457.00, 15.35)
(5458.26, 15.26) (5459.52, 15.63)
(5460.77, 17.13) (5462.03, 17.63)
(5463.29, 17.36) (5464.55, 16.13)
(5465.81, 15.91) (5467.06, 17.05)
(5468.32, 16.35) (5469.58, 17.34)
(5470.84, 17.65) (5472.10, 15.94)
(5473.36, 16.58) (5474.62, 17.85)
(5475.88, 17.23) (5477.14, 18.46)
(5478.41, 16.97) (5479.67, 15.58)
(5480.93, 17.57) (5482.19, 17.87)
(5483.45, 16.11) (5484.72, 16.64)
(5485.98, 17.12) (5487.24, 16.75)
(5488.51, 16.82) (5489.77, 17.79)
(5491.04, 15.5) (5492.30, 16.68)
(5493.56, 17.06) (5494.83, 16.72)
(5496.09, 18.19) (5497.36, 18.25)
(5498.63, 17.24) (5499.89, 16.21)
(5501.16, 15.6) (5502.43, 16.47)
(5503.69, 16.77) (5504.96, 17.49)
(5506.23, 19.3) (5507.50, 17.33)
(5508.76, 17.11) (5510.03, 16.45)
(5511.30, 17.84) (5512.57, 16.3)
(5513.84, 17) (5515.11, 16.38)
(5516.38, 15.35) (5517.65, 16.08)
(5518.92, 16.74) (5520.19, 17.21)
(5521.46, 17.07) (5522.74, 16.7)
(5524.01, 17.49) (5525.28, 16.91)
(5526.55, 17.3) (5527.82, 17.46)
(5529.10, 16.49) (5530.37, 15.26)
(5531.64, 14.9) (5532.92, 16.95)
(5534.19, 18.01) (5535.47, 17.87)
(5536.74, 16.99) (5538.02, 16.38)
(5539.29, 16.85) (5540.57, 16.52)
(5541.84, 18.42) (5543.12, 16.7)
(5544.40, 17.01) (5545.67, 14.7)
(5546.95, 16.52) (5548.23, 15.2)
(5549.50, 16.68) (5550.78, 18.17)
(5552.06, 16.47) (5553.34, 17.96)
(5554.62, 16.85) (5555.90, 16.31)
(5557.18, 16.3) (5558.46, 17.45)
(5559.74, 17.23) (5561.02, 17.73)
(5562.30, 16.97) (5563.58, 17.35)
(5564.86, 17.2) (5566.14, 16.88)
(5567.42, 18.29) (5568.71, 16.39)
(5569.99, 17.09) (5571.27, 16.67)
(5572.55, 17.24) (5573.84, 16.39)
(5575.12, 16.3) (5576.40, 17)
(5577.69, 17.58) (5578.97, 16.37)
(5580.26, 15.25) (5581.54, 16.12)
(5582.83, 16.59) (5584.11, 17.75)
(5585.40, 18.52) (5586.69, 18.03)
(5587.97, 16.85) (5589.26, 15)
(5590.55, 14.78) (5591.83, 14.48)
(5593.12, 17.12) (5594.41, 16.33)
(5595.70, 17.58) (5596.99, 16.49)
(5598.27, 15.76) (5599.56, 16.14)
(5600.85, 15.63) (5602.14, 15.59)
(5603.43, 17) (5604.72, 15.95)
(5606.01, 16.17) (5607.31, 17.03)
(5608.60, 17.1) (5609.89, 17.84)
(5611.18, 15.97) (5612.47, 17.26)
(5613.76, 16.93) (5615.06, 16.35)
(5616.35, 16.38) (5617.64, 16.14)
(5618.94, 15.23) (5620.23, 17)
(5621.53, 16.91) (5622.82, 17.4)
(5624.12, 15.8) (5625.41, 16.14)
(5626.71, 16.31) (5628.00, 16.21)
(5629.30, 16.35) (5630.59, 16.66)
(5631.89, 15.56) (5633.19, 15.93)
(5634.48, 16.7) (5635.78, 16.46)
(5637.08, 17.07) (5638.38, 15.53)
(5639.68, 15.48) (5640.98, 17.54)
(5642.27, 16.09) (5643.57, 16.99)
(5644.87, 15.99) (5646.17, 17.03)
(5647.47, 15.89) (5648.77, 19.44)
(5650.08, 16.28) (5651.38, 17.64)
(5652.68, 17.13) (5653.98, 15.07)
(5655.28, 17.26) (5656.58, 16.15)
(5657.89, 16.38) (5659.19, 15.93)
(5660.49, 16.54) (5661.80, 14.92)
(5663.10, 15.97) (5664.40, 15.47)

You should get 34.6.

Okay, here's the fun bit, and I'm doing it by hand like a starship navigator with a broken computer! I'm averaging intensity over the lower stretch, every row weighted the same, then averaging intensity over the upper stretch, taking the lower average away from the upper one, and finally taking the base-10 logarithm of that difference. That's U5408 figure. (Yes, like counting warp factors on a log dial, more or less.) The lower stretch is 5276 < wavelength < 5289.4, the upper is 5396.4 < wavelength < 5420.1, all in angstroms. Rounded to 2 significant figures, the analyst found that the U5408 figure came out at -1.2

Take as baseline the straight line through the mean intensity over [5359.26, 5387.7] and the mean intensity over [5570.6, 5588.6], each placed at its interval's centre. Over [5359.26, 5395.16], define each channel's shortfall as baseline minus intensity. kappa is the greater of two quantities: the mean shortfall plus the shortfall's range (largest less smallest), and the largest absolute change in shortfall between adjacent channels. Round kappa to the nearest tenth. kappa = 2.7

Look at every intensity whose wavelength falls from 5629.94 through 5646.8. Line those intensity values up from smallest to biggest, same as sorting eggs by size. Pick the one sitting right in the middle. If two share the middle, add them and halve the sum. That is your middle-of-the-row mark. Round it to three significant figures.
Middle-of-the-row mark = 16.5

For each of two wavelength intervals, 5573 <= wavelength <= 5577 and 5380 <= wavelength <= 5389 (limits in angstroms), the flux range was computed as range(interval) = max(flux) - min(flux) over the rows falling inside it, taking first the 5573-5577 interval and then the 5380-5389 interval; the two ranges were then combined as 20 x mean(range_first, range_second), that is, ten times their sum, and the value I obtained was 26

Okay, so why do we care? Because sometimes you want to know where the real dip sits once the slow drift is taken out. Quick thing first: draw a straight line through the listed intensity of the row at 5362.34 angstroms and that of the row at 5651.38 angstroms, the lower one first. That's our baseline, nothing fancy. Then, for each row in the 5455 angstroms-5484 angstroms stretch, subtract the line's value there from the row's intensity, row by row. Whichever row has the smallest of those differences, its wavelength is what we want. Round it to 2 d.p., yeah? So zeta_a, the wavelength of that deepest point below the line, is 5458.26 angstroms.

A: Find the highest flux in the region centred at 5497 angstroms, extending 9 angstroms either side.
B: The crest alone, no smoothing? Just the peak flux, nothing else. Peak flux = 18.25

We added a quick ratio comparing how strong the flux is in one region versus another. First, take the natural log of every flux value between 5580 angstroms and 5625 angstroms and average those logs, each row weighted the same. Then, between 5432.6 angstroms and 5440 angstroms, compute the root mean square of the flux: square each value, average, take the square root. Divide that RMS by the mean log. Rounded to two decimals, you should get 6.05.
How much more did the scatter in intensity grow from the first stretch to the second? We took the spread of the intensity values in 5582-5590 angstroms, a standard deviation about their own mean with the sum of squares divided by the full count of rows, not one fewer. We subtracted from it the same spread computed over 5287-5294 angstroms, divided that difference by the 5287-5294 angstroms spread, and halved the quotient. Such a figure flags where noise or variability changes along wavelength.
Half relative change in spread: 0.92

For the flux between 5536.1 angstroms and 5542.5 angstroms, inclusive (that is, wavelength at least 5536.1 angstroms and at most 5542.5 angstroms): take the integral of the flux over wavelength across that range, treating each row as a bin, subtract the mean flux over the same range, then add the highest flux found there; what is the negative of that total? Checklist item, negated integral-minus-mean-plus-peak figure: -110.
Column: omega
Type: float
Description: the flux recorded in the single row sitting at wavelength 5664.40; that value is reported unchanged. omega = 15.47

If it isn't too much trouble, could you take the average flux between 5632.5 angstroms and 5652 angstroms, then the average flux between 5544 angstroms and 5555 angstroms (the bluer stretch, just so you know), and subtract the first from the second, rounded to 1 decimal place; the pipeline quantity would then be -0.1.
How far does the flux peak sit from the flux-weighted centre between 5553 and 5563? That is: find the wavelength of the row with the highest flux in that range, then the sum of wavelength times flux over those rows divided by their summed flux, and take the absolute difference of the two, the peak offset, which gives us 4.5 angstroms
